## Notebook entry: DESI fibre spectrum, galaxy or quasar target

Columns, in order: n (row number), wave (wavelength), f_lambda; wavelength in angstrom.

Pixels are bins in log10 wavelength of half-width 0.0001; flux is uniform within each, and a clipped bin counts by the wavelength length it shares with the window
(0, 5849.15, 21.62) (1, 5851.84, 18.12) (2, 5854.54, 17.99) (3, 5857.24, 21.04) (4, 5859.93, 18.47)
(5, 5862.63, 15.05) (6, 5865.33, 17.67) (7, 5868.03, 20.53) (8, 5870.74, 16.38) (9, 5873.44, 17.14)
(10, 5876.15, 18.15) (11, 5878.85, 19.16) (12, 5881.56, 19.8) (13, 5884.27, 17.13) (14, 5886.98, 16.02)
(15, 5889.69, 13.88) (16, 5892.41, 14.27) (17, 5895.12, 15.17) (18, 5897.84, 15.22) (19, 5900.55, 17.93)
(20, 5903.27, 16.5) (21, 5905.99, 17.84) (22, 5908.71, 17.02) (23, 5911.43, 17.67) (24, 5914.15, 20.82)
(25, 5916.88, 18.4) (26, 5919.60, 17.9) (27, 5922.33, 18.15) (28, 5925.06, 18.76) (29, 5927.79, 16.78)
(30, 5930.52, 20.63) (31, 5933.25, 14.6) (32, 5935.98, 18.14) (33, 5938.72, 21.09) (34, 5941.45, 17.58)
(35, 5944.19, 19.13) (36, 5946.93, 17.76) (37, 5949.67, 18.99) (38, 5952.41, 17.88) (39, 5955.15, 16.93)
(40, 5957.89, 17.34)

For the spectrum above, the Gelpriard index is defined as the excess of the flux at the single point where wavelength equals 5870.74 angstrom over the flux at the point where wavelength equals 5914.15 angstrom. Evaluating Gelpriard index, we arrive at -4.4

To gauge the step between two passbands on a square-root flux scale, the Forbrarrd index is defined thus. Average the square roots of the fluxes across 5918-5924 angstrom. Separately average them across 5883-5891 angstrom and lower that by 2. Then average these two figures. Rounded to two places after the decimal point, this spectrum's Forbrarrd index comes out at 3.10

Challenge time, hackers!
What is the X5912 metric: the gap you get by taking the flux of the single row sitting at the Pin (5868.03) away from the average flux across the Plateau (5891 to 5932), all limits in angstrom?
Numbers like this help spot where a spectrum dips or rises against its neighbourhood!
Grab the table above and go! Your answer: -3.0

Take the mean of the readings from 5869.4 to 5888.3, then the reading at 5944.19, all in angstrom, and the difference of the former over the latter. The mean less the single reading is -1.4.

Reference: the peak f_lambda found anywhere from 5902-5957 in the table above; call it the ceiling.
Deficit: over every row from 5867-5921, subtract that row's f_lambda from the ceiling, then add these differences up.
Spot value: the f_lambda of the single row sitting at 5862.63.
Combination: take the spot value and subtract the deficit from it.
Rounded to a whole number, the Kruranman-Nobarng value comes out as -60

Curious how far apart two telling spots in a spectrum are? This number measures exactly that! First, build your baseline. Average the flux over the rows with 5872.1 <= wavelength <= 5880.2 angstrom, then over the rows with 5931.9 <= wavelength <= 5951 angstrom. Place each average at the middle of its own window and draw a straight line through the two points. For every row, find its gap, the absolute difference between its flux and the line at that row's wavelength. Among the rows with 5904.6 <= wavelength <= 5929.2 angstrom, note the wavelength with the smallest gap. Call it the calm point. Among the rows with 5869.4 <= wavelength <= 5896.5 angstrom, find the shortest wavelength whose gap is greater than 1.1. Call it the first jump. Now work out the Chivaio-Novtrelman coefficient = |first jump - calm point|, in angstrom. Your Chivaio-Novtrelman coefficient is 51.6 angstrom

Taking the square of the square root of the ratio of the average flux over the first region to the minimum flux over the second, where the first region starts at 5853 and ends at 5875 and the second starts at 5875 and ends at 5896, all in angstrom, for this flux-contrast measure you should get 1.30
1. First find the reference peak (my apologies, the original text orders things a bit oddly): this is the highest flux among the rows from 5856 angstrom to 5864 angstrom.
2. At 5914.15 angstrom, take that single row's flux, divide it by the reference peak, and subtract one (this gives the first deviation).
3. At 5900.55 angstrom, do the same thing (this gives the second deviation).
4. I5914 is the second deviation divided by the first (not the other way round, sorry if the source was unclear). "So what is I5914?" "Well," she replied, 14.1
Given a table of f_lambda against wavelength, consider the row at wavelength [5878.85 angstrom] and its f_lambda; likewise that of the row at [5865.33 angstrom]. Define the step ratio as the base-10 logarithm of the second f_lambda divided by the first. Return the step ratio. -0.04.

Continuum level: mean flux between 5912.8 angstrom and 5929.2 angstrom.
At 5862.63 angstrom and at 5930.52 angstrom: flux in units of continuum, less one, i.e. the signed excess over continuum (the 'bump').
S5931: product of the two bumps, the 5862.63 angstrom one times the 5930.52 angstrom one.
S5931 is -0.022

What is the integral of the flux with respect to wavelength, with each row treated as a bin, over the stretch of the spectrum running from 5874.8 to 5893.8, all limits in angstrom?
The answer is 321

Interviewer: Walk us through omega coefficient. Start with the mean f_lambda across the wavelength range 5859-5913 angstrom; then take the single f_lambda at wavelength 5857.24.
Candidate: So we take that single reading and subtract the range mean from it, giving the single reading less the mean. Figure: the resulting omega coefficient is 4.0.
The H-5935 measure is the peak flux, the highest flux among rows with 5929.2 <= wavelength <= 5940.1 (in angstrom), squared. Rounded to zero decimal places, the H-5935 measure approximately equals 445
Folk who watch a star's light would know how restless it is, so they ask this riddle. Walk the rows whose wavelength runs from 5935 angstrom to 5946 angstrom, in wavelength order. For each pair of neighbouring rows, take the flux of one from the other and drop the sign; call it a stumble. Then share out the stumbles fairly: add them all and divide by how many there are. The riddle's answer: 2.67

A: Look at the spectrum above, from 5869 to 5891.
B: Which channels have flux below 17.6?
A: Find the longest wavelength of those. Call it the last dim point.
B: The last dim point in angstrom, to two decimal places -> 5889.69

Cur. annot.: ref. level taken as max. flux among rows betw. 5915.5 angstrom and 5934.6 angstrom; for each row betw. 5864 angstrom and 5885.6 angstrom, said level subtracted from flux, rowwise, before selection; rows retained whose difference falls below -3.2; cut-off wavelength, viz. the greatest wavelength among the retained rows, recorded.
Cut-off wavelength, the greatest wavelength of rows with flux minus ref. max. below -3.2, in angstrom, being 5884.27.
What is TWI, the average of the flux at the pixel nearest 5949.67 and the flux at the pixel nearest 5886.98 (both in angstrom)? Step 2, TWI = 17.5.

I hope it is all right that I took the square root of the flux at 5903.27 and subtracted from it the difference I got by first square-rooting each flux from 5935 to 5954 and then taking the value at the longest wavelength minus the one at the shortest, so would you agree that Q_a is 4.09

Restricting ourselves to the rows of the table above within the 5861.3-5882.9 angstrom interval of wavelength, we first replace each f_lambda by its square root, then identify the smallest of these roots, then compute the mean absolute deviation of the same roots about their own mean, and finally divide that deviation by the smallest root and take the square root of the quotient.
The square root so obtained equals 0.208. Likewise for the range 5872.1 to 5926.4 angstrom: 0.212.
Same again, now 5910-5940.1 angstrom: 0.203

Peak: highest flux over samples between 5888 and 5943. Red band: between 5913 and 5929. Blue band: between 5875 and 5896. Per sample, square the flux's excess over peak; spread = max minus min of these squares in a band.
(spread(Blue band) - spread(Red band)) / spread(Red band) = 1.7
